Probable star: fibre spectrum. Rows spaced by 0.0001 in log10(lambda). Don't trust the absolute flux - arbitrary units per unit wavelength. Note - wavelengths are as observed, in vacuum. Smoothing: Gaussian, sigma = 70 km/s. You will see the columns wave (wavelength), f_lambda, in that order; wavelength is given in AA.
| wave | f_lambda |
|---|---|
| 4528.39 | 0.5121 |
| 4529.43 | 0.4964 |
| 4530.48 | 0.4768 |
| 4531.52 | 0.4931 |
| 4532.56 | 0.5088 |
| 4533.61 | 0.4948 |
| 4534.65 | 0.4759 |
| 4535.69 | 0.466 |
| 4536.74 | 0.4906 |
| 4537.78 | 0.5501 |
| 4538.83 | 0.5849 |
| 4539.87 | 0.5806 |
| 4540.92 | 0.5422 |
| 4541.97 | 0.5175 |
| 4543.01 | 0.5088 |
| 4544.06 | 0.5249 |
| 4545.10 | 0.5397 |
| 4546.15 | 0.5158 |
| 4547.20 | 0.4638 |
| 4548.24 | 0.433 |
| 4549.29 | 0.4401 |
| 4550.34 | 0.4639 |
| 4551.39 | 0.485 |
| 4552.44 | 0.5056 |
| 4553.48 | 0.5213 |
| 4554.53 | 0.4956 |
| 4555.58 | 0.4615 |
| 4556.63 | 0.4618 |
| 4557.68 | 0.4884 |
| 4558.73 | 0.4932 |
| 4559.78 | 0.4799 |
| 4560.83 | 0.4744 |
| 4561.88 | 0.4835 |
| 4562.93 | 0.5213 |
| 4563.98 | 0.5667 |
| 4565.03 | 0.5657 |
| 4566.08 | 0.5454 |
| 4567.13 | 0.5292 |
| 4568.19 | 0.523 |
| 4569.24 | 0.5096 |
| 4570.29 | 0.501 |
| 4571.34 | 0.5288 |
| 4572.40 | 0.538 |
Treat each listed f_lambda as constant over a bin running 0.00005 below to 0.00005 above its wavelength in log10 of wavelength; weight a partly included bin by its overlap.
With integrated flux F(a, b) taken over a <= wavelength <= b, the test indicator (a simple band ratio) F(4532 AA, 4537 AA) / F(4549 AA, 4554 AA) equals 1.00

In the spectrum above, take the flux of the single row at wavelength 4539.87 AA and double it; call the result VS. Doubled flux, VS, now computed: 1.16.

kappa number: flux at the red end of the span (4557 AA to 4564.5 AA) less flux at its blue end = 0.08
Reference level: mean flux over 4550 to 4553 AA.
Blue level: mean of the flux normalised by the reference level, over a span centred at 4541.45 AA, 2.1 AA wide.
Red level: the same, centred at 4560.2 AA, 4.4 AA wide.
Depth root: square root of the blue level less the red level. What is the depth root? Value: 0.31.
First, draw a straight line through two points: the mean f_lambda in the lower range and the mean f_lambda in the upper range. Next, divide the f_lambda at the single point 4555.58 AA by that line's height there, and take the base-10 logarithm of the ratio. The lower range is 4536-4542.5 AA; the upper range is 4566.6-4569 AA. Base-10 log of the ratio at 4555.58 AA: -0.06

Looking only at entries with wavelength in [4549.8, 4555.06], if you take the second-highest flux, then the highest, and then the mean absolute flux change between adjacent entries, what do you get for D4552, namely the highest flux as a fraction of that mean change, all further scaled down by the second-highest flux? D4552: 50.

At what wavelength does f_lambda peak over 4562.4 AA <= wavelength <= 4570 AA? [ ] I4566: 4563.98 AA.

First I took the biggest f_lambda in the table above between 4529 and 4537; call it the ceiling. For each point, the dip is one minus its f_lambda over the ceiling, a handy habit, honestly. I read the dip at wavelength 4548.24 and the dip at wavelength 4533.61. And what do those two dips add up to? 0.18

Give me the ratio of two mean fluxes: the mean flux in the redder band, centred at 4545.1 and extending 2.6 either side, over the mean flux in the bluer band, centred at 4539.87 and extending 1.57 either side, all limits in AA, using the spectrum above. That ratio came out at 0.90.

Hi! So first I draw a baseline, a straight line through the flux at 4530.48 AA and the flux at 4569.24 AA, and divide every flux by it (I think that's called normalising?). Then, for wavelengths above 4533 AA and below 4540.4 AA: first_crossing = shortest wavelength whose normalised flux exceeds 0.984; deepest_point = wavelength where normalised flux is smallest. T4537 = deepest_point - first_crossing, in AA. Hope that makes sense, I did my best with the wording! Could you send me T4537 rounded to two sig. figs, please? 2.1 AA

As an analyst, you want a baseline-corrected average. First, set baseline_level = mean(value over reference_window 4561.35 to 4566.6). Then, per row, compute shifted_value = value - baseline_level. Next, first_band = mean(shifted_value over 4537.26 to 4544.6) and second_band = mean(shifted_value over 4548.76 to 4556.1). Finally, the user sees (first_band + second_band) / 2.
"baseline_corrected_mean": -0.024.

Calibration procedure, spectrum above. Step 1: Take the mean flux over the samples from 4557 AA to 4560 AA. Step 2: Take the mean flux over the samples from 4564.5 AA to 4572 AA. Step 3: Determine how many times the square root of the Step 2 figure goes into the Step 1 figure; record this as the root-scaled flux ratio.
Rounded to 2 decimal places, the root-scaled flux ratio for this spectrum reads 0.67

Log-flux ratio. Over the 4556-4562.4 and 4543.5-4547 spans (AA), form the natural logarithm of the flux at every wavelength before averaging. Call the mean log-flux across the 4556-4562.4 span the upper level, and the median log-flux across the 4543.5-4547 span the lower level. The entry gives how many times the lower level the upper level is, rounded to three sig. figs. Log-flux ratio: 1.14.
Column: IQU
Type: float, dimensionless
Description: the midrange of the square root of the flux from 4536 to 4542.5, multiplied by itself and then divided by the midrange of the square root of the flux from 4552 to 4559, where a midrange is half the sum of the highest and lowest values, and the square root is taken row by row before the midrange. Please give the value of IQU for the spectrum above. 0.766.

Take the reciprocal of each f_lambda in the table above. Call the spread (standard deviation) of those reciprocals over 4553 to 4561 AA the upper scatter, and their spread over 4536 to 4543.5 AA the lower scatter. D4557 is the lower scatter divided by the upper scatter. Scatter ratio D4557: 1.5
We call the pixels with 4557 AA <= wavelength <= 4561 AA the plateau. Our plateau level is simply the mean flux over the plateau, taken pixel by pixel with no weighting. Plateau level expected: 0.484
